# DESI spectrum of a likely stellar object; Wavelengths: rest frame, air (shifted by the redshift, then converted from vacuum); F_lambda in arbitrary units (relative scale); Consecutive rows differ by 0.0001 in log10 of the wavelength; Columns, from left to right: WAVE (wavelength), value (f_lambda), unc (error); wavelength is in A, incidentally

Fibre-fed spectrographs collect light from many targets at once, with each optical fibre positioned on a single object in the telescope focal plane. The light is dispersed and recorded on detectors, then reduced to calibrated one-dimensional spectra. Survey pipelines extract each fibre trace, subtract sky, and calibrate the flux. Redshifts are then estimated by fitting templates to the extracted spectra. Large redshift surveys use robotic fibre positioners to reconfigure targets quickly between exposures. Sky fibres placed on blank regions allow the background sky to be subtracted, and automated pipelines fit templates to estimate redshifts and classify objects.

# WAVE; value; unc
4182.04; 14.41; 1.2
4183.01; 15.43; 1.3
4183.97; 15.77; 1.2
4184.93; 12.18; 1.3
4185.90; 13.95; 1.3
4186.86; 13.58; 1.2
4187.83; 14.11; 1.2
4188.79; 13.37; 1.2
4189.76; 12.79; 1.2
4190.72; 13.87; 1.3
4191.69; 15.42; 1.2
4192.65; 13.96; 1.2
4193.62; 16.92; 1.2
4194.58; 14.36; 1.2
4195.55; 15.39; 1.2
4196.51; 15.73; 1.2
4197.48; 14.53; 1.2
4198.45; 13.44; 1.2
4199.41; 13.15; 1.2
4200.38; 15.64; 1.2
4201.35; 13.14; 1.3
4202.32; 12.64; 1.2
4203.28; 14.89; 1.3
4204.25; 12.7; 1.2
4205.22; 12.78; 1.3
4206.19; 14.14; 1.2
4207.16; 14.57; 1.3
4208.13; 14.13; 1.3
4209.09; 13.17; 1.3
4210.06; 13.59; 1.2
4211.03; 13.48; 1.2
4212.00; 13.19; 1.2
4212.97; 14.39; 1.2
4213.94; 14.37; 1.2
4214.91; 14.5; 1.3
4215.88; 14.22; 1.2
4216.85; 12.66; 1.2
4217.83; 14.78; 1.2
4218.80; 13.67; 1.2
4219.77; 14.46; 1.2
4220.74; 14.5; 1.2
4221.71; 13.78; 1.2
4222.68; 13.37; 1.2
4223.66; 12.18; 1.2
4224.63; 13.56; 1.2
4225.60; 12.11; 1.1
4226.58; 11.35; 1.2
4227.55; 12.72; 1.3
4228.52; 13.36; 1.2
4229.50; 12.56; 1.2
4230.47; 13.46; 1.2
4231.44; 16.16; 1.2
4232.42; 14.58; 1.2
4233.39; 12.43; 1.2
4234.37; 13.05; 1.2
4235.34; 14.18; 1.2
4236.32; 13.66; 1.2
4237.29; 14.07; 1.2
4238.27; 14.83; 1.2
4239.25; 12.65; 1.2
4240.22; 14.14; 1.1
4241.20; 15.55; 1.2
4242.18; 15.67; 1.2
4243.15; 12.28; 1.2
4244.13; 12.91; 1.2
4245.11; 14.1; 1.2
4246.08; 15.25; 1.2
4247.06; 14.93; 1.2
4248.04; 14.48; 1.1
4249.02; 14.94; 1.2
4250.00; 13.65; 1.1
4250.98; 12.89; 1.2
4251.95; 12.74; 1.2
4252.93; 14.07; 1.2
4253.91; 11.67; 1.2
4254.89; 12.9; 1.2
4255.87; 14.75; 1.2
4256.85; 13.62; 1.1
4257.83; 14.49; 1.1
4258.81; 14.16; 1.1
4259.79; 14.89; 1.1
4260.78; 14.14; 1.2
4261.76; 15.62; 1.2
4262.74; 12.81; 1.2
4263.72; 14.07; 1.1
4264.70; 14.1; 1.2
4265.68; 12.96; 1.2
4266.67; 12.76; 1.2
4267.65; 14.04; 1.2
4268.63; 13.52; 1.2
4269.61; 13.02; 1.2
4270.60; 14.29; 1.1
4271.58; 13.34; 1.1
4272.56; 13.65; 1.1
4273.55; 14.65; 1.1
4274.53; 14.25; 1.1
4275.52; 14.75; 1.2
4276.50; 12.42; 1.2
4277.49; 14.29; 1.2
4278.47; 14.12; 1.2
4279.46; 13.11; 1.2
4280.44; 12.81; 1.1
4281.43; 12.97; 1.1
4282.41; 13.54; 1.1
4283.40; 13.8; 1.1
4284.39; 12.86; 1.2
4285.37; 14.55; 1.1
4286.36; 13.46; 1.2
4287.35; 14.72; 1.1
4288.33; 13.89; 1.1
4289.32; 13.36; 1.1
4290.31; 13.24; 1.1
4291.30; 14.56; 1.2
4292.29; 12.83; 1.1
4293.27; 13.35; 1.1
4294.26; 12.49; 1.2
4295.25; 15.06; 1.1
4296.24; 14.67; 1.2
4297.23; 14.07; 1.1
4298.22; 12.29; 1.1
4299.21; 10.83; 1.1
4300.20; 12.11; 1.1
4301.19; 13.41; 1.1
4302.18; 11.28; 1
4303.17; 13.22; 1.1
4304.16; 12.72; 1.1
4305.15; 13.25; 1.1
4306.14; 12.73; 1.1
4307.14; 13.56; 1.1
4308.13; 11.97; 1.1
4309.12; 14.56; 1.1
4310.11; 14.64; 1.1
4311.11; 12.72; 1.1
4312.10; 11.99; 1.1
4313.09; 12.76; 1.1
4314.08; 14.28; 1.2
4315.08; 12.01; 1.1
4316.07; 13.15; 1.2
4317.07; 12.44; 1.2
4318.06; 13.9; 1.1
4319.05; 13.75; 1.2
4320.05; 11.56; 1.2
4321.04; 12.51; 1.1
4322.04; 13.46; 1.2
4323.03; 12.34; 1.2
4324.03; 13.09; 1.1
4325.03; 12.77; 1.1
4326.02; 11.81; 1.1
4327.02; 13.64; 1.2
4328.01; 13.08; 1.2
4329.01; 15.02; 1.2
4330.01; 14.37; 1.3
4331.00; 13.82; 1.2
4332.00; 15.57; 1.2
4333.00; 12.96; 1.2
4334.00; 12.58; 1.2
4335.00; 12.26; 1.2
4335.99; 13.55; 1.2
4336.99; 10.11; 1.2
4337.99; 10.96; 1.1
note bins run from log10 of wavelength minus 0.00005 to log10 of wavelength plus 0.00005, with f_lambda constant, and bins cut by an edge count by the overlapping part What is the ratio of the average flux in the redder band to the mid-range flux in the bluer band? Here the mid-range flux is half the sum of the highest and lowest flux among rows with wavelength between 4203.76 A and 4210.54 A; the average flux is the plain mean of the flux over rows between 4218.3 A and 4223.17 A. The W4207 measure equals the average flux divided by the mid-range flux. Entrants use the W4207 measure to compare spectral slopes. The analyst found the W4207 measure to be 1.02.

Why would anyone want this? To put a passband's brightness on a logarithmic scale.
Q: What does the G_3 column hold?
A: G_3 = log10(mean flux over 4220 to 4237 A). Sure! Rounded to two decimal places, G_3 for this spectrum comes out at 1.13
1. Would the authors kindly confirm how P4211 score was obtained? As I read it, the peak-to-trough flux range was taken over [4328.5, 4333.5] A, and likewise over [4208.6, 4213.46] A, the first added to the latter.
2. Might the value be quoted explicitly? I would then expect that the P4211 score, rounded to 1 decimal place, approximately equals 3.8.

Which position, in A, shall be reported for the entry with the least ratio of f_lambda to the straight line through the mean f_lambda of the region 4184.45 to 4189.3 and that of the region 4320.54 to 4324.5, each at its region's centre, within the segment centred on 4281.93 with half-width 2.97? 4280.44 A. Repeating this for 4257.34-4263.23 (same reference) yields 4262.74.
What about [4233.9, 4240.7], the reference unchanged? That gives 4239.25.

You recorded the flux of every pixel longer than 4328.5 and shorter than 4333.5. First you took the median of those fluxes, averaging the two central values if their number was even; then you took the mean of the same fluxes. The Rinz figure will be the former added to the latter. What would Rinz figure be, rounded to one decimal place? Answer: 28.7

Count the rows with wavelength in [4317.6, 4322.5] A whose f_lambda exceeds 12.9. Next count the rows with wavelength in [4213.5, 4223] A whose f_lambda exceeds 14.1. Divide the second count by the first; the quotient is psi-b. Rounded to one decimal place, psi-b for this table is 2.0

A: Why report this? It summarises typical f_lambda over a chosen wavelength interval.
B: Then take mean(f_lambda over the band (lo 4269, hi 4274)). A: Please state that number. 13.8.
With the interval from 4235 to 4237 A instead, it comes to 13.9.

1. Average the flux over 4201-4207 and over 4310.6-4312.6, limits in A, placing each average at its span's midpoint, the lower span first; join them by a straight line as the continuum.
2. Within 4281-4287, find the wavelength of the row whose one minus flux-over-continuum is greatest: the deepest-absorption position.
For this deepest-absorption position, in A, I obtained 4284.39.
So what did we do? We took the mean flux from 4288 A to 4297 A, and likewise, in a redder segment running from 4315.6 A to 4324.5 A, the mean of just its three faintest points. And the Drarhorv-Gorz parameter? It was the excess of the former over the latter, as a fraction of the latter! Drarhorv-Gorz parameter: 0.132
